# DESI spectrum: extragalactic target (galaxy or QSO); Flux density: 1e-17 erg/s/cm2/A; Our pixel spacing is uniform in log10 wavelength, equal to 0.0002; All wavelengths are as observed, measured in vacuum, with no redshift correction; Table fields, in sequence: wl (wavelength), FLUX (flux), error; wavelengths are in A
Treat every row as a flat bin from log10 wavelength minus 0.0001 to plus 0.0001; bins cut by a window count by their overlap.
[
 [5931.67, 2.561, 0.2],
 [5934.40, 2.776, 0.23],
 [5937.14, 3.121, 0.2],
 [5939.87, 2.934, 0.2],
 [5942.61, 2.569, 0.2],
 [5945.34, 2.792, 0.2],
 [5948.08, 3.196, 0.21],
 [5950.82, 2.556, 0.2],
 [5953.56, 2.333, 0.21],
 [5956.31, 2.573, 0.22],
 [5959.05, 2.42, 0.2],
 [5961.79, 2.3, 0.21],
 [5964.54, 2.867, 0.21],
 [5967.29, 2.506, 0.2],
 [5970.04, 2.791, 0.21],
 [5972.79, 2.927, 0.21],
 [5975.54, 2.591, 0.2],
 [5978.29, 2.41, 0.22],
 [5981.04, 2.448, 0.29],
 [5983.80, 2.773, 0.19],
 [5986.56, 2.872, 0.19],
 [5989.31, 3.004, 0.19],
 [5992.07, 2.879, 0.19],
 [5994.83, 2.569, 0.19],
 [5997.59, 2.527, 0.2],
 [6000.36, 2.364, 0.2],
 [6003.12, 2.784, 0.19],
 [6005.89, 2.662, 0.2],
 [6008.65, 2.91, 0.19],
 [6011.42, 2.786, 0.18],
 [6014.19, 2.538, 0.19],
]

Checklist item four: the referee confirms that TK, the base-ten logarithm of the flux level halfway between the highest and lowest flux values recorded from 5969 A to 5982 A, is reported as 0.426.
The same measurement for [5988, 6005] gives 0.429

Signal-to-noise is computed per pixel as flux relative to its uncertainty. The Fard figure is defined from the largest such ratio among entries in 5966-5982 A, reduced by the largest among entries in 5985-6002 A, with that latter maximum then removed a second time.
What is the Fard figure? -17.7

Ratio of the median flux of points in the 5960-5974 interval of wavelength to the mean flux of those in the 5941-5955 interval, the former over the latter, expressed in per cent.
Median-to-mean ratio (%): 104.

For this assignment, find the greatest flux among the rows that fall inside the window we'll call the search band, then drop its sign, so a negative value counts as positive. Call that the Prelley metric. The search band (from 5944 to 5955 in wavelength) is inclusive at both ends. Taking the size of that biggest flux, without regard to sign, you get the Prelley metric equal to 3.20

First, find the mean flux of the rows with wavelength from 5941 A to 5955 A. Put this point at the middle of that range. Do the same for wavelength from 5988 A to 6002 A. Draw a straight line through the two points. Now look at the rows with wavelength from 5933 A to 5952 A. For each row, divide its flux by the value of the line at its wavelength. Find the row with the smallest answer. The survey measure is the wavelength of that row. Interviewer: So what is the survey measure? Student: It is 5950.82 A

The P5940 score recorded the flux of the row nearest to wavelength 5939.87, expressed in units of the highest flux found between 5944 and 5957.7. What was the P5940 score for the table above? 0.92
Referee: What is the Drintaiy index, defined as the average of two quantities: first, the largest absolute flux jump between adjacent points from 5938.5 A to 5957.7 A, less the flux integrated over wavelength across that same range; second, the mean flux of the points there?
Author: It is -24.3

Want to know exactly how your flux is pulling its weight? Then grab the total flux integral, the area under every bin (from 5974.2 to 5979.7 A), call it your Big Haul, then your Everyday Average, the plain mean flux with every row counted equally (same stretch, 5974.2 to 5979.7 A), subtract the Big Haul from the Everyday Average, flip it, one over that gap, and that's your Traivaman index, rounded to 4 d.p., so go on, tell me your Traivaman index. -0.0888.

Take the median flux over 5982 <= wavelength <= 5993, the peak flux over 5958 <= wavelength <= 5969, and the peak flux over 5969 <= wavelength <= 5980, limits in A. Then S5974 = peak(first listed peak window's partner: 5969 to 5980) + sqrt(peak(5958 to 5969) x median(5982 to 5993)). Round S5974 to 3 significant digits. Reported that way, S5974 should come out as 5.80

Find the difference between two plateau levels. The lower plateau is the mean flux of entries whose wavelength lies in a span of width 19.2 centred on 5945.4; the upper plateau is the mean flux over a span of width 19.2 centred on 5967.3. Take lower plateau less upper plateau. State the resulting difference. 0.16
